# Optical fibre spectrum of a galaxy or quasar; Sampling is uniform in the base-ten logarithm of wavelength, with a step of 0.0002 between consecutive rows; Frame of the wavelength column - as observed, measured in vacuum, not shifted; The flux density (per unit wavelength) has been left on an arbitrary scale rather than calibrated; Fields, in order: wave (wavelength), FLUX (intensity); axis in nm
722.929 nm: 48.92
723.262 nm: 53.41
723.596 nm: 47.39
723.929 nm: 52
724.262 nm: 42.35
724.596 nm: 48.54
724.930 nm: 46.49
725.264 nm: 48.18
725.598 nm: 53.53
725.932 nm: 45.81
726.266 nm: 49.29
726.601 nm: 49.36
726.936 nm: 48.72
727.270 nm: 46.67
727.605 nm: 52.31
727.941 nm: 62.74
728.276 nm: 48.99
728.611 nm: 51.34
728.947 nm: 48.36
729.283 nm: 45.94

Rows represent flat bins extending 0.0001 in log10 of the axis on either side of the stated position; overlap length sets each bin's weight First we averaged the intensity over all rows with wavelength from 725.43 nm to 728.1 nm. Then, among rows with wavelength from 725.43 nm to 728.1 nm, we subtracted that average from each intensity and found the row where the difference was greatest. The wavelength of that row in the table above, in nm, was 727.941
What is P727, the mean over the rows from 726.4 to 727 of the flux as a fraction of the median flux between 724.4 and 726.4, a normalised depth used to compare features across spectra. 1.01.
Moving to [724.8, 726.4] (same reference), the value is 1.01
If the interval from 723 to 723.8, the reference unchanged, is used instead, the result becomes 1.04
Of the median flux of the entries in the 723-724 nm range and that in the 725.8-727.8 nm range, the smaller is 49.0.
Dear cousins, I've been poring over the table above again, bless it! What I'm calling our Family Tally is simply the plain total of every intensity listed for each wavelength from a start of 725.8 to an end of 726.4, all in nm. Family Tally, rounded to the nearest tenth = 95.1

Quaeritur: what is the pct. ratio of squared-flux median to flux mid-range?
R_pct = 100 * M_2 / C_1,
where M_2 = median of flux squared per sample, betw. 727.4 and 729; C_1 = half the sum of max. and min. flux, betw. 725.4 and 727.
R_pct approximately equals 5307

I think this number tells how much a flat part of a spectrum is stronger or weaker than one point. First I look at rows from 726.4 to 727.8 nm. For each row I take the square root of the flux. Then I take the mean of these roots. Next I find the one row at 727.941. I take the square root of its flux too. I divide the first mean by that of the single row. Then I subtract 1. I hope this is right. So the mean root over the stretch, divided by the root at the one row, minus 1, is -0.11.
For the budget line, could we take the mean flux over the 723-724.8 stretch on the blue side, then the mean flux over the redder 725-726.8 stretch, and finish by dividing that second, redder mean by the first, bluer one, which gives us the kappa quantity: 1.01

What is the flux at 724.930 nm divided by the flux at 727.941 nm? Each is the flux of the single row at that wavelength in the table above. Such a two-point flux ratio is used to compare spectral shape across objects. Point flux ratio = 0.74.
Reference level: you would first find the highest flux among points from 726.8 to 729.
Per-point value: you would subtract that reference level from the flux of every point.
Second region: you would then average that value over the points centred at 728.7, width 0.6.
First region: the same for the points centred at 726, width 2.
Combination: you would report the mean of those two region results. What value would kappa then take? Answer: -13.2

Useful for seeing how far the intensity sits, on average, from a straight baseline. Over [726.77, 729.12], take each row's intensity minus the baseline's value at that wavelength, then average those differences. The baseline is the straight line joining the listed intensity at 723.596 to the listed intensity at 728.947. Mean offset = 3.1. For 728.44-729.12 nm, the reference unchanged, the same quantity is 1.5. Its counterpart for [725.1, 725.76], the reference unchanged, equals 3.1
